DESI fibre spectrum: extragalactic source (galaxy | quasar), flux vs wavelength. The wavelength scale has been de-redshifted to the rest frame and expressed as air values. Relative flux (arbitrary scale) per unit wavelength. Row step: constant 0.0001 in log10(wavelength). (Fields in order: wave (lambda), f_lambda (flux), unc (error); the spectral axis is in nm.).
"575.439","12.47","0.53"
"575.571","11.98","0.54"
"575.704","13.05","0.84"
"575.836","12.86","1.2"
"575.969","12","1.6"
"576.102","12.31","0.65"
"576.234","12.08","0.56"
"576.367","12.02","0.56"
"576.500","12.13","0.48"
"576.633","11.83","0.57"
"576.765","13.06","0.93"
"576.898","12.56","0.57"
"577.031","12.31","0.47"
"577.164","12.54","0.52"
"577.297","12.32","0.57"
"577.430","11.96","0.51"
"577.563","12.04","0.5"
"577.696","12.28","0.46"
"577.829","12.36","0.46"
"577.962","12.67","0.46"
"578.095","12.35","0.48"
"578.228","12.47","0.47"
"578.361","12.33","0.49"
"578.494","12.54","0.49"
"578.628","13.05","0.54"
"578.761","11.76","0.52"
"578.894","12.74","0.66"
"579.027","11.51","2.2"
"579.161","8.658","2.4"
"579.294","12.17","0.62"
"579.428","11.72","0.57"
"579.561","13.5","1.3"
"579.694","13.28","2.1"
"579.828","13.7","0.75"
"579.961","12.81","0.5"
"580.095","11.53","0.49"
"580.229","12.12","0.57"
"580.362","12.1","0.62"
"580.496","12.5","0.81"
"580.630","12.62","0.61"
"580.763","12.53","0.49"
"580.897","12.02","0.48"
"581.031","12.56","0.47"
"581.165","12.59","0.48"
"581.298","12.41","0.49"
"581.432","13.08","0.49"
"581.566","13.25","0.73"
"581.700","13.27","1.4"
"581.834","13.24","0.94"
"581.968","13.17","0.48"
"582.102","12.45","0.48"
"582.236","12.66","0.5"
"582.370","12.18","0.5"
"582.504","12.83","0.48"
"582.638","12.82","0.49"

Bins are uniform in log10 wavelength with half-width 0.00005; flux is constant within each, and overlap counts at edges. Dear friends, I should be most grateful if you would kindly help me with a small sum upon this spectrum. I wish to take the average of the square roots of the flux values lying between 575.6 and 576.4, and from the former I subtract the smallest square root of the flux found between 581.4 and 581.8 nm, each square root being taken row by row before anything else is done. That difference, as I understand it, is -0.10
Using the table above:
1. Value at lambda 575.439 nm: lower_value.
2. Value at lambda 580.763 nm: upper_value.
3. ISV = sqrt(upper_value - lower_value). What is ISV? 0.24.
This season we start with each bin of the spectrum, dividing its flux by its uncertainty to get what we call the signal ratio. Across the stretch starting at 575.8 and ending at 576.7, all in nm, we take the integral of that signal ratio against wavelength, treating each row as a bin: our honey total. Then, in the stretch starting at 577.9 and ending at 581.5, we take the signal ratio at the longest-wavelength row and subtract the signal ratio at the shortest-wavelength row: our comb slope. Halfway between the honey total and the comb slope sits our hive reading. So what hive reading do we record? 8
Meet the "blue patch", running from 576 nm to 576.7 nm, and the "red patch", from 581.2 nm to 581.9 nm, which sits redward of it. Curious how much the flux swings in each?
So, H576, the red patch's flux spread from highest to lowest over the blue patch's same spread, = 1.8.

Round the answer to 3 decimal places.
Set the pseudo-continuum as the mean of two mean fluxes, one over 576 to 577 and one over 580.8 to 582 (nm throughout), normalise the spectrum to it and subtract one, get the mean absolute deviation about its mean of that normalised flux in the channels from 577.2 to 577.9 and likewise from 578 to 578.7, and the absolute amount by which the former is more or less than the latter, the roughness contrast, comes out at 0.004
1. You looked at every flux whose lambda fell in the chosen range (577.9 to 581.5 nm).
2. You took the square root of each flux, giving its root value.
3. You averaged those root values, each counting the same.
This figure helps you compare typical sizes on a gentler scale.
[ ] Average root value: 3.51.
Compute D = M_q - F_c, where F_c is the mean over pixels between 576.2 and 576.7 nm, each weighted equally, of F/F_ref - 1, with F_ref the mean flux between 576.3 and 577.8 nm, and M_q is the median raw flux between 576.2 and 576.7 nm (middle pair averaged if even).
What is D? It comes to 12.1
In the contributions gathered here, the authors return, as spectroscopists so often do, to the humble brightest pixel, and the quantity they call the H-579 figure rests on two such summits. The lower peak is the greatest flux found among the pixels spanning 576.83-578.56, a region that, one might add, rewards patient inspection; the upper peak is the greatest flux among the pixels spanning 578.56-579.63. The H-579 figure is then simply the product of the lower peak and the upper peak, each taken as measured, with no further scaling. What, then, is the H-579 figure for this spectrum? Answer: 171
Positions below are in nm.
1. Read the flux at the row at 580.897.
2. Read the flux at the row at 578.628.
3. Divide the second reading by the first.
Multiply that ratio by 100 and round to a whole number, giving 109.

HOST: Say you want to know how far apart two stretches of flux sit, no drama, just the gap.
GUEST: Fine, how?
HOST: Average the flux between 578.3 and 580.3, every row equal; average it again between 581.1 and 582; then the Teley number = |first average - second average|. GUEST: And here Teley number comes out 0.77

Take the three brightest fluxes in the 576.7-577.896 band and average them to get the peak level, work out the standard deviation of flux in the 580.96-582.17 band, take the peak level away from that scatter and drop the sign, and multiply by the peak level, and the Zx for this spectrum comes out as 157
